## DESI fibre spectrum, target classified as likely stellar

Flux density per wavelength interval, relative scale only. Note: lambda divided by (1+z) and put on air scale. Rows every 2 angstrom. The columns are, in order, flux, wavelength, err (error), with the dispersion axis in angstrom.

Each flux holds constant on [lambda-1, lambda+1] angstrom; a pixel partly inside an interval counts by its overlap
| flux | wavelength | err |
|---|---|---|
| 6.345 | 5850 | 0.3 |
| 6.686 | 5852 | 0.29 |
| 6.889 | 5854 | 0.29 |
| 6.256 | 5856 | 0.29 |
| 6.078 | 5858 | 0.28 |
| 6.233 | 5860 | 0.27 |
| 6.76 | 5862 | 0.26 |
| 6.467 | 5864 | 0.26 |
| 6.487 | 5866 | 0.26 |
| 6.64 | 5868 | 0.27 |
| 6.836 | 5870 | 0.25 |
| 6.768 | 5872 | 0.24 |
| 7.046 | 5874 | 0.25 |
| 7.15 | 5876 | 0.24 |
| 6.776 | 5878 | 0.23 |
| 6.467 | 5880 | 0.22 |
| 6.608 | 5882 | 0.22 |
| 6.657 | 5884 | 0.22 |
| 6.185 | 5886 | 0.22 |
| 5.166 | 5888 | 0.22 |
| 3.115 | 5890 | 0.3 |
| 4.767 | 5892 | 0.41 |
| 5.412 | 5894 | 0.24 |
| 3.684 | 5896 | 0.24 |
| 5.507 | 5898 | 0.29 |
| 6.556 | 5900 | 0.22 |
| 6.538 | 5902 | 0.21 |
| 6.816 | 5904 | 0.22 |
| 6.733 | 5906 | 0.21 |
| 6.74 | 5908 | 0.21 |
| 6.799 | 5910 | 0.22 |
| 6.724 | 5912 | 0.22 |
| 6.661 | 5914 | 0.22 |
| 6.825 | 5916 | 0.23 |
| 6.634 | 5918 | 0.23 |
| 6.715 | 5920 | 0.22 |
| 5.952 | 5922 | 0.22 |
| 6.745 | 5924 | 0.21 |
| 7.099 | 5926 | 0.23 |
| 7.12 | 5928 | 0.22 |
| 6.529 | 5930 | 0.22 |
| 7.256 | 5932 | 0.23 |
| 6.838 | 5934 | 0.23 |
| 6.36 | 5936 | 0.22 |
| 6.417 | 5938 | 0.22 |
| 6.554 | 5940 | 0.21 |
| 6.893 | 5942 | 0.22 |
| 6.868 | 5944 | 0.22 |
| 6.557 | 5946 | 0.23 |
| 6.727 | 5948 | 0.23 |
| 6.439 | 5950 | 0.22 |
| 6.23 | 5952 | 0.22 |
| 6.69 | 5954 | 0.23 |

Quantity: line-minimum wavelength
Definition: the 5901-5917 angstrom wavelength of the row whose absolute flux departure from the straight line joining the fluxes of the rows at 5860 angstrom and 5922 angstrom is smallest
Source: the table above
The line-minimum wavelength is 5902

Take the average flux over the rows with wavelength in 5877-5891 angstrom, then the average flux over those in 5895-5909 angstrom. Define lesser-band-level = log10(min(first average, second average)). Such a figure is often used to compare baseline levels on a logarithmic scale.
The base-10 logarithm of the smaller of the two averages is 0.77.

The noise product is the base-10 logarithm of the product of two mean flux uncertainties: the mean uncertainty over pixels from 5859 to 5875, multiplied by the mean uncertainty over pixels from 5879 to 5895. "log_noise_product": -1.18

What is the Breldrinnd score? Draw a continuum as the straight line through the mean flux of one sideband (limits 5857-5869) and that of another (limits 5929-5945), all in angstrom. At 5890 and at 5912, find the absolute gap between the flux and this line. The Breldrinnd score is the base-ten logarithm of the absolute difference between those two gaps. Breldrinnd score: 0.5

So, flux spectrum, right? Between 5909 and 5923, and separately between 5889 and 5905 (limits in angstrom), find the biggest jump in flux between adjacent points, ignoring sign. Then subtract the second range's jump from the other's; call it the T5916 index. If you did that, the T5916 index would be -1.1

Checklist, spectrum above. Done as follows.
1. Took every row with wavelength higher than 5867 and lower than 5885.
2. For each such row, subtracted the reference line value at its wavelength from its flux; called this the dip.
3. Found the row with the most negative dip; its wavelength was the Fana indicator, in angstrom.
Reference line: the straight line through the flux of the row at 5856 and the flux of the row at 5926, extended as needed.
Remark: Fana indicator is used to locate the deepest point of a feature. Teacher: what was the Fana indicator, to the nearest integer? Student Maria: 5880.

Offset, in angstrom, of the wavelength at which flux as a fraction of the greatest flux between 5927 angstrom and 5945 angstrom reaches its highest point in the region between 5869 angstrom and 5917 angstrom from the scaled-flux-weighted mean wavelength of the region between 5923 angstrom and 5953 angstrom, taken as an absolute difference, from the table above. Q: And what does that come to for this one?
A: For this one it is 61.8 angstrom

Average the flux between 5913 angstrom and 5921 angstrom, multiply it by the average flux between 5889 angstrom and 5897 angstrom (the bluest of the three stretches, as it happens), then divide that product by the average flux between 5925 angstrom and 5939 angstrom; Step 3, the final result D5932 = 4.2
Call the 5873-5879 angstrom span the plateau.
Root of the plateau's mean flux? 2.644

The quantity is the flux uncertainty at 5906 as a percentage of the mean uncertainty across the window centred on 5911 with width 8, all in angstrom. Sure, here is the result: 97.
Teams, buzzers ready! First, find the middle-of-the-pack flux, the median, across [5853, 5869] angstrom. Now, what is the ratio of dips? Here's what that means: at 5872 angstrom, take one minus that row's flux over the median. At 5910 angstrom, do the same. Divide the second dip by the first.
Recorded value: 1.1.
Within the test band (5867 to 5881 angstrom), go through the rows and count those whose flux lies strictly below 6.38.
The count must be 0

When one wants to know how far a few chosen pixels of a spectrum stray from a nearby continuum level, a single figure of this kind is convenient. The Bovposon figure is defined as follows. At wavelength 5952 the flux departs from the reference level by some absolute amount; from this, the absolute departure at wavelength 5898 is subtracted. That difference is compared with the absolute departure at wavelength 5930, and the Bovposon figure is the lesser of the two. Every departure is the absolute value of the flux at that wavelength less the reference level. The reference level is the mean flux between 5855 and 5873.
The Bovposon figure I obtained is -0.72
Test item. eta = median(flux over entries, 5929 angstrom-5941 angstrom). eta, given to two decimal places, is 6.54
